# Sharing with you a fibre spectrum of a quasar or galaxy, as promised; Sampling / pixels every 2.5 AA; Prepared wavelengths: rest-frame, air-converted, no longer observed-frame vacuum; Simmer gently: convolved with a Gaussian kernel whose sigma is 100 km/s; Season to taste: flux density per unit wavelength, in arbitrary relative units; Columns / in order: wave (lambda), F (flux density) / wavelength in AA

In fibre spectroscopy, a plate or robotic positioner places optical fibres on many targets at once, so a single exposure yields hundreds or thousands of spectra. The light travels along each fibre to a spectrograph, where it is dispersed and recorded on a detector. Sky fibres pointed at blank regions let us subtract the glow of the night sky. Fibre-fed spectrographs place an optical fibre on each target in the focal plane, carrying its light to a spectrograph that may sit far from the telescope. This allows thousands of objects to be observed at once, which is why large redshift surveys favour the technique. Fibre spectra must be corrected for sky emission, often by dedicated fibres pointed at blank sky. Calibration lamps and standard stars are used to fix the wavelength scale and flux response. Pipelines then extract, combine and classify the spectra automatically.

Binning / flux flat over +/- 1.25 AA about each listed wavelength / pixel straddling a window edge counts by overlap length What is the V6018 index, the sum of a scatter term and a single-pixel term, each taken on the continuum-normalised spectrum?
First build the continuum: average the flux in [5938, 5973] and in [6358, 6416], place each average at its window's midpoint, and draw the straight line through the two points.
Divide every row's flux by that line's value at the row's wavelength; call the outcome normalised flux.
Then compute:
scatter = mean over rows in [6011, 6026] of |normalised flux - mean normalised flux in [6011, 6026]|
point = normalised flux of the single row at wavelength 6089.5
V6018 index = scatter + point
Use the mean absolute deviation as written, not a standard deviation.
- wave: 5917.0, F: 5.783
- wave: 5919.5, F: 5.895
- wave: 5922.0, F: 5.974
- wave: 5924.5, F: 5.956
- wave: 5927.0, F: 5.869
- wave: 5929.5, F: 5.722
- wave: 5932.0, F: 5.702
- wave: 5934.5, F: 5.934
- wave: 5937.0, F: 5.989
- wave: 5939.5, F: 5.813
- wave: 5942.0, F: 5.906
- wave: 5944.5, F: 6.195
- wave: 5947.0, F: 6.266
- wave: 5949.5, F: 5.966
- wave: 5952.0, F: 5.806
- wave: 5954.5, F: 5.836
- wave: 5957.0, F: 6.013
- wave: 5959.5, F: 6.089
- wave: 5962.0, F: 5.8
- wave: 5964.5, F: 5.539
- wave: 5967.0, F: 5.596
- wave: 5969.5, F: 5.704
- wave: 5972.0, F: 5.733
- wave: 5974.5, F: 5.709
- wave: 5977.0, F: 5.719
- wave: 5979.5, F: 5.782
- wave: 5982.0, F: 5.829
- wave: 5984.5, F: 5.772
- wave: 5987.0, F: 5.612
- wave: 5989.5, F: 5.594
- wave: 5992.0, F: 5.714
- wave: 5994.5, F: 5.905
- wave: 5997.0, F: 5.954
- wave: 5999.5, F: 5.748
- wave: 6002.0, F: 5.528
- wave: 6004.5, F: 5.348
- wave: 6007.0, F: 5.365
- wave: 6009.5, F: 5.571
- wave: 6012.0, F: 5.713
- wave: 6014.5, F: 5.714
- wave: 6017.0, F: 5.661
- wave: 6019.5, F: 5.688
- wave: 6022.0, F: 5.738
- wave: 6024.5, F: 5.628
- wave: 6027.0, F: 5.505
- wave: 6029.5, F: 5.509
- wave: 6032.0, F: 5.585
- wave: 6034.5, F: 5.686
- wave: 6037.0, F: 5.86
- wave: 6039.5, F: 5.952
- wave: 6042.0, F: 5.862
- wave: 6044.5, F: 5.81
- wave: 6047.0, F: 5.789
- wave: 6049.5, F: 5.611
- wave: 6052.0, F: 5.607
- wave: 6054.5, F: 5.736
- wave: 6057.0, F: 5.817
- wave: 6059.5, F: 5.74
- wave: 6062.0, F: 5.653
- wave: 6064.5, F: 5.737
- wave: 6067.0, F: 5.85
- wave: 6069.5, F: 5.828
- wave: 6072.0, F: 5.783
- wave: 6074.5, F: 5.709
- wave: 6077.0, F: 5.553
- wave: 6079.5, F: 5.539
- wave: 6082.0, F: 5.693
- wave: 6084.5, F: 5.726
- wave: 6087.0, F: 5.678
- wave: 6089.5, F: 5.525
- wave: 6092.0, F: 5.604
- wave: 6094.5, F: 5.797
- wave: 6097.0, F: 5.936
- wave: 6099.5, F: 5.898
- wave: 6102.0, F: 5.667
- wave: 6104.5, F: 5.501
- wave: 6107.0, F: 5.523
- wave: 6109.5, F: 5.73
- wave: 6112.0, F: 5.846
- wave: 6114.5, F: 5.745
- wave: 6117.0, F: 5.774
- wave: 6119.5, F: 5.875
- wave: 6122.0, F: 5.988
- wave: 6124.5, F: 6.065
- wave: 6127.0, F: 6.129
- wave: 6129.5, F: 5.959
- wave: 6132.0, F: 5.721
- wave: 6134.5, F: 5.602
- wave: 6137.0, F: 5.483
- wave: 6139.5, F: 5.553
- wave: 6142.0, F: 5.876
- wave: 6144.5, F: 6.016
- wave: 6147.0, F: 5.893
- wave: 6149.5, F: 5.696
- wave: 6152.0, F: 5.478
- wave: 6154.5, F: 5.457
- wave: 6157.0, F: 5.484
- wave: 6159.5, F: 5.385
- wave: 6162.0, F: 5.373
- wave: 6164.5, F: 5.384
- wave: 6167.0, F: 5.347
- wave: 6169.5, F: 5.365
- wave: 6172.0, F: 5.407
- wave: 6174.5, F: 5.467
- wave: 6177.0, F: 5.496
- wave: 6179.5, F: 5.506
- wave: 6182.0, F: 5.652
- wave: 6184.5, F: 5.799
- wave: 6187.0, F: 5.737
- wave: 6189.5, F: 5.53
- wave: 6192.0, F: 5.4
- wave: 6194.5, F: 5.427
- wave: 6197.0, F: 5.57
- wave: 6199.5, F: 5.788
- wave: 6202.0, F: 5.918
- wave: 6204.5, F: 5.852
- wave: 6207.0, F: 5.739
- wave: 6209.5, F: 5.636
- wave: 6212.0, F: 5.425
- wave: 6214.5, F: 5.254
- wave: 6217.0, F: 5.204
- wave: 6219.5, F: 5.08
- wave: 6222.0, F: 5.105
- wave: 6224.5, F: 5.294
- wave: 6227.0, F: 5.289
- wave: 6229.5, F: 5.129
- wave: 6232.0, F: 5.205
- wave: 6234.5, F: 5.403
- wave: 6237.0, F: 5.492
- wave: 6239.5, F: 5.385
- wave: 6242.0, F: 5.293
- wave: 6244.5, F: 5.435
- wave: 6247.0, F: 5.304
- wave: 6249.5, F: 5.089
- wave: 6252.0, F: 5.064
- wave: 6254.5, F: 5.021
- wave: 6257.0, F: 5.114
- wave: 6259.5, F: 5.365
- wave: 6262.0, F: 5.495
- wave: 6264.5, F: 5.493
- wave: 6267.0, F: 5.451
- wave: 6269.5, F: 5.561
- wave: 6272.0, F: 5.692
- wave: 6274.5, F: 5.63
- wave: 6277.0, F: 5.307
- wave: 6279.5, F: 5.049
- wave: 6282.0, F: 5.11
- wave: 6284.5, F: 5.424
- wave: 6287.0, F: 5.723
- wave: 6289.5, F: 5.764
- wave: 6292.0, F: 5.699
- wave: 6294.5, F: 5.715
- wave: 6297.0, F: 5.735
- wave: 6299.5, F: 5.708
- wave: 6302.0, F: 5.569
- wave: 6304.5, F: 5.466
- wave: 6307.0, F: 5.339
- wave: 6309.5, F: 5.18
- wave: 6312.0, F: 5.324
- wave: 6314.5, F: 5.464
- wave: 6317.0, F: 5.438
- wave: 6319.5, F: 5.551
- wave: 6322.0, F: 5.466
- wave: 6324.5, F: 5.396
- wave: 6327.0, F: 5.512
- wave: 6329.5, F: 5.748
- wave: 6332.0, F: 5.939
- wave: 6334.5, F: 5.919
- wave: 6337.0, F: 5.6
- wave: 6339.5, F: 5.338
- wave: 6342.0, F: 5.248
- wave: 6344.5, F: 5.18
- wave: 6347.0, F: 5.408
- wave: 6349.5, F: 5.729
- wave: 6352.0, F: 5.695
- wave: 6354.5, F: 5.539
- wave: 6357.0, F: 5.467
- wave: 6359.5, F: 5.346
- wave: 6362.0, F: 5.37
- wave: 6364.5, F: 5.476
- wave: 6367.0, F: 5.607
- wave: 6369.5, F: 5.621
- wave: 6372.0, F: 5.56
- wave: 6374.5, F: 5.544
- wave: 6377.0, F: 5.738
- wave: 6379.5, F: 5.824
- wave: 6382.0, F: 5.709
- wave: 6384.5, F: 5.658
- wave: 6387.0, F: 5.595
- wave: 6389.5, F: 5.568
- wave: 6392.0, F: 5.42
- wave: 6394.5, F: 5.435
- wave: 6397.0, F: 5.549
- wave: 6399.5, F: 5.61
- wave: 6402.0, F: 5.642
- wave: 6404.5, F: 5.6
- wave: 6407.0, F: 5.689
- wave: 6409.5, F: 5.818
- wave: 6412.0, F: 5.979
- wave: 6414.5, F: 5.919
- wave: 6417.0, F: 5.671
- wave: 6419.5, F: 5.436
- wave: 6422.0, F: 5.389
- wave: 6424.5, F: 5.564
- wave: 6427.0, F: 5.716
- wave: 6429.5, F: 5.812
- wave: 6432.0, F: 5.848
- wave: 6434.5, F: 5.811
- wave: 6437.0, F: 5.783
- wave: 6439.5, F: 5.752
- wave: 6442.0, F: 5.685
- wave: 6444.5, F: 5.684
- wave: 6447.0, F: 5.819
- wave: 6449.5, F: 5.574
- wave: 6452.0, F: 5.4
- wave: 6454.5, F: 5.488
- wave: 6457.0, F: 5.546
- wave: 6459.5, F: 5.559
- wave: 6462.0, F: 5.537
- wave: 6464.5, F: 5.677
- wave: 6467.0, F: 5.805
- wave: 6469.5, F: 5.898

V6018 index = 0.96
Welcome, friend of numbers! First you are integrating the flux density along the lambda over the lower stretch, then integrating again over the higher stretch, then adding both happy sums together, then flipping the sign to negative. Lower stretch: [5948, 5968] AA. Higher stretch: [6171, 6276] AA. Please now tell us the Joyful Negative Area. -687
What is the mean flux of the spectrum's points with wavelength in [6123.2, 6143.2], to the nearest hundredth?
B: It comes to 5.80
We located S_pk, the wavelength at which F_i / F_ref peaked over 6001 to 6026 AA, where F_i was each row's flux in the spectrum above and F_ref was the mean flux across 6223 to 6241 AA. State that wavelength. 6022.0 AA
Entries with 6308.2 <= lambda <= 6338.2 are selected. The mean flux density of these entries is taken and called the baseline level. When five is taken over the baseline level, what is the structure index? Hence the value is 0.902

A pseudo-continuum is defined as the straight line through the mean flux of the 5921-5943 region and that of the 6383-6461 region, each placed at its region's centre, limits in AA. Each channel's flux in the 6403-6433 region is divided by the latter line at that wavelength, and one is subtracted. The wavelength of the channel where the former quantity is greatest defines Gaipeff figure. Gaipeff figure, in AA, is 6412.0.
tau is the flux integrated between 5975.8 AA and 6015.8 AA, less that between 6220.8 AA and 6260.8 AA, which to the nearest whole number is 17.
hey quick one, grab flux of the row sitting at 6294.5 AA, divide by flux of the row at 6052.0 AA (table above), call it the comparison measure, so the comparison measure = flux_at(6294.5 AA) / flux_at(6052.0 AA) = 1.02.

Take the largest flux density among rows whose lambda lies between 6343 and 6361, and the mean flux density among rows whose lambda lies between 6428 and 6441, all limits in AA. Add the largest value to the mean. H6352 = 11.5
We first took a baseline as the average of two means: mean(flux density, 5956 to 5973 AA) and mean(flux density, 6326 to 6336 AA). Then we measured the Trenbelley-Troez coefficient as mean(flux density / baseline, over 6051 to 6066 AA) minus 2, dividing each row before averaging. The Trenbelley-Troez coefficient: -1.01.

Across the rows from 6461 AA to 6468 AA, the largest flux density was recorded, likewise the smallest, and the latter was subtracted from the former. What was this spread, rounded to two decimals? 0.27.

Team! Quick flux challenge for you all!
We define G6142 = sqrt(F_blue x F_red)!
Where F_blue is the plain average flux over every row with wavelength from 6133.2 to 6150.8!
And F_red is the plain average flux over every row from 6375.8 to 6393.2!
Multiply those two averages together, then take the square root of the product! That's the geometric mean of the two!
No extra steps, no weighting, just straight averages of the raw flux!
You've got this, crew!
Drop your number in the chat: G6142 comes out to 5.69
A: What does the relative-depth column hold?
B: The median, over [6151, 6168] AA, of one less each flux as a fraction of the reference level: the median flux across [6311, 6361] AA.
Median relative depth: 0.015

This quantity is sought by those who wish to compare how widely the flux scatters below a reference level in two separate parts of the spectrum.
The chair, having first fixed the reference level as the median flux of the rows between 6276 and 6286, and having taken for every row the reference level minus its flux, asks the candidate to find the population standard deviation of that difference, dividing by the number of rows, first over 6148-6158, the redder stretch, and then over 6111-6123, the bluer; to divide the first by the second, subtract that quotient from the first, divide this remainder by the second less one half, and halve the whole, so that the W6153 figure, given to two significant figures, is 1.3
